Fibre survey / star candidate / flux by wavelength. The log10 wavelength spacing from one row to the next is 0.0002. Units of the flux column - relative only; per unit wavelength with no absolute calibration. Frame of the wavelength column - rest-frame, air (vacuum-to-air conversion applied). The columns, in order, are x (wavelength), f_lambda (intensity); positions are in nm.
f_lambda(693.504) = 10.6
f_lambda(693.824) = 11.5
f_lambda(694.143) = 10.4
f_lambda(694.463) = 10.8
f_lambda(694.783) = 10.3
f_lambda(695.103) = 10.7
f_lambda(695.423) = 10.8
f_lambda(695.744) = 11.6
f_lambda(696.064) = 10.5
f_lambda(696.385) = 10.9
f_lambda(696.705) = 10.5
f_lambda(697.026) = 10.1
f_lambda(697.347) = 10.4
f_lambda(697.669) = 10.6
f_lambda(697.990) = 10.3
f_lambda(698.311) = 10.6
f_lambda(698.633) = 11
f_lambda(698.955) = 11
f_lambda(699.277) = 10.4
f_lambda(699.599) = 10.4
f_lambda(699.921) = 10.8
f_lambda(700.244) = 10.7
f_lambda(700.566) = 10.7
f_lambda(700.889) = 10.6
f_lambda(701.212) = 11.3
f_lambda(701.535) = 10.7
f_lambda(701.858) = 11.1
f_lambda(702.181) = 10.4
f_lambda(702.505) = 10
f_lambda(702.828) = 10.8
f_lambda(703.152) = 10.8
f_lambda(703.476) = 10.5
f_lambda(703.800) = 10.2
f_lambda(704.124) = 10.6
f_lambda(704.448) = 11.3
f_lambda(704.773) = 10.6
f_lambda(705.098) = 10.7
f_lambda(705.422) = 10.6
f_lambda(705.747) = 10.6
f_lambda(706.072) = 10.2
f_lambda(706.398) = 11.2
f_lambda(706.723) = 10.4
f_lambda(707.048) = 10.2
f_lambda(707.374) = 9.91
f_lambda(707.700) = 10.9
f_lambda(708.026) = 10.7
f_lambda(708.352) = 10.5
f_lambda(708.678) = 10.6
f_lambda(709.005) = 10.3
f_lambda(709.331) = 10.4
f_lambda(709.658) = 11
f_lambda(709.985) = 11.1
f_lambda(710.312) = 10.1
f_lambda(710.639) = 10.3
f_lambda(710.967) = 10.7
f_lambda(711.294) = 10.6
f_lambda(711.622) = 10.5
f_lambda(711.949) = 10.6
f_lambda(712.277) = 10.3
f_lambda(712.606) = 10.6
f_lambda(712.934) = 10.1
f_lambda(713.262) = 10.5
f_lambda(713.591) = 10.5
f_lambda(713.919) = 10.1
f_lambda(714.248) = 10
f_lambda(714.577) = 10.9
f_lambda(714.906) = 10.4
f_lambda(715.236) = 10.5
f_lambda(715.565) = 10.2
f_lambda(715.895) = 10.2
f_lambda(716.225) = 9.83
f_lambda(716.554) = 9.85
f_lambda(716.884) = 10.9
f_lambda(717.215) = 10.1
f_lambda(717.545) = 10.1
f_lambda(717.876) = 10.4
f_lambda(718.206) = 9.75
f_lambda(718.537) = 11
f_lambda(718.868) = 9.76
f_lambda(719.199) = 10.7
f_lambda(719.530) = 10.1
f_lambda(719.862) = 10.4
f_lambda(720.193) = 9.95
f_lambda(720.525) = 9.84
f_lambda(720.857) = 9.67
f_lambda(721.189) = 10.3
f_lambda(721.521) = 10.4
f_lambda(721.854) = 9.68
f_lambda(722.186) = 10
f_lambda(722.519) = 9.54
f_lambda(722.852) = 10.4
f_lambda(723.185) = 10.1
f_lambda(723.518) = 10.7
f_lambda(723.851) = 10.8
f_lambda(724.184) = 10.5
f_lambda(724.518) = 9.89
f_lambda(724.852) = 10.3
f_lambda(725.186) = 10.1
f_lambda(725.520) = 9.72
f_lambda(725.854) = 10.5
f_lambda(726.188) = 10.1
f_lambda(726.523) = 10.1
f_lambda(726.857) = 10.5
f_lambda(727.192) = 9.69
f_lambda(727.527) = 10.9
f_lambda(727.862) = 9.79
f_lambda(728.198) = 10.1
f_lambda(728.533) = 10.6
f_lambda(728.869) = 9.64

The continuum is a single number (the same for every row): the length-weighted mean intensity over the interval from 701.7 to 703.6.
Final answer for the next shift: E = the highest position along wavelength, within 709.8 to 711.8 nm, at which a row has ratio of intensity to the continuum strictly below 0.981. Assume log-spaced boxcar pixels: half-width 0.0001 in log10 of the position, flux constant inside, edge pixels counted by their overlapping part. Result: 710.639 nm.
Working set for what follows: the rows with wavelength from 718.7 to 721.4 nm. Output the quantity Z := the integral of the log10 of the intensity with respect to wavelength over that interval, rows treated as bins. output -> 2.7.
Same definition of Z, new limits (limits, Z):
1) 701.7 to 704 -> 2.4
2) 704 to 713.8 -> 10.0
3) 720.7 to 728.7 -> 8.1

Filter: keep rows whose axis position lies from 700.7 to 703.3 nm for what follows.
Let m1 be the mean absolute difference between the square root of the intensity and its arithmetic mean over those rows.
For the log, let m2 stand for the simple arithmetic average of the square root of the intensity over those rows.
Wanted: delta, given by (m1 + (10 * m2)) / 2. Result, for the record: 16.4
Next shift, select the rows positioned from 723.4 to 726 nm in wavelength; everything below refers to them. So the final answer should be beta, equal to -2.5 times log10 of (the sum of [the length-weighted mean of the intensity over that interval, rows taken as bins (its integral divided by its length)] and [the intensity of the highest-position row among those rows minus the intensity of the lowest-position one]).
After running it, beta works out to -2.51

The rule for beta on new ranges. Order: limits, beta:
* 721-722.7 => -2.41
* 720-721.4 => -2.53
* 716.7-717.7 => -2.45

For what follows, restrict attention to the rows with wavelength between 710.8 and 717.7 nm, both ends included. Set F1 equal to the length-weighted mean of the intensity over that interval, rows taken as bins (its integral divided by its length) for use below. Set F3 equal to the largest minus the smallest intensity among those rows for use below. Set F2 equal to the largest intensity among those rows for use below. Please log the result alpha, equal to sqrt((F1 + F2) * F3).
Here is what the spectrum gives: 4.8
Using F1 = 10.4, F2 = 10.9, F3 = 1.1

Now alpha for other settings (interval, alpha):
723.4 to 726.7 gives 4.8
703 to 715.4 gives 5.5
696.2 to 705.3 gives 5.3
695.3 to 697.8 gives 5.8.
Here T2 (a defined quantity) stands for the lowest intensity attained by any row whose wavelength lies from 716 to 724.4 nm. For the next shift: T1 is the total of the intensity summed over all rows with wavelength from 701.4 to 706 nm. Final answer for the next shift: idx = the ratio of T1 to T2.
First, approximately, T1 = 149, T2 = 9.54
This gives 16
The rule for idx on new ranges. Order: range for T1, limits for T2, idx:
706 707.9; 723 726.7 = 6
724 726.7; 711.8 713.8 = 8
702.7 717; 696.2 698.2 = 46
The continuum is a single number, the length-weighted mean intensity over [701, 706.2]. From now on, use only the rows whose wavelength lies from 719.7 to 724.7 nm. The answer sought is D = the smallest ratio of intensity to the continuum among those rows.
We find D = 0.90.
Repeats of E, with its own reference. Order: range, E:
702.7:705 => 703.800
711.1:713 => 712.934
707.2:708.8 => 707.374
